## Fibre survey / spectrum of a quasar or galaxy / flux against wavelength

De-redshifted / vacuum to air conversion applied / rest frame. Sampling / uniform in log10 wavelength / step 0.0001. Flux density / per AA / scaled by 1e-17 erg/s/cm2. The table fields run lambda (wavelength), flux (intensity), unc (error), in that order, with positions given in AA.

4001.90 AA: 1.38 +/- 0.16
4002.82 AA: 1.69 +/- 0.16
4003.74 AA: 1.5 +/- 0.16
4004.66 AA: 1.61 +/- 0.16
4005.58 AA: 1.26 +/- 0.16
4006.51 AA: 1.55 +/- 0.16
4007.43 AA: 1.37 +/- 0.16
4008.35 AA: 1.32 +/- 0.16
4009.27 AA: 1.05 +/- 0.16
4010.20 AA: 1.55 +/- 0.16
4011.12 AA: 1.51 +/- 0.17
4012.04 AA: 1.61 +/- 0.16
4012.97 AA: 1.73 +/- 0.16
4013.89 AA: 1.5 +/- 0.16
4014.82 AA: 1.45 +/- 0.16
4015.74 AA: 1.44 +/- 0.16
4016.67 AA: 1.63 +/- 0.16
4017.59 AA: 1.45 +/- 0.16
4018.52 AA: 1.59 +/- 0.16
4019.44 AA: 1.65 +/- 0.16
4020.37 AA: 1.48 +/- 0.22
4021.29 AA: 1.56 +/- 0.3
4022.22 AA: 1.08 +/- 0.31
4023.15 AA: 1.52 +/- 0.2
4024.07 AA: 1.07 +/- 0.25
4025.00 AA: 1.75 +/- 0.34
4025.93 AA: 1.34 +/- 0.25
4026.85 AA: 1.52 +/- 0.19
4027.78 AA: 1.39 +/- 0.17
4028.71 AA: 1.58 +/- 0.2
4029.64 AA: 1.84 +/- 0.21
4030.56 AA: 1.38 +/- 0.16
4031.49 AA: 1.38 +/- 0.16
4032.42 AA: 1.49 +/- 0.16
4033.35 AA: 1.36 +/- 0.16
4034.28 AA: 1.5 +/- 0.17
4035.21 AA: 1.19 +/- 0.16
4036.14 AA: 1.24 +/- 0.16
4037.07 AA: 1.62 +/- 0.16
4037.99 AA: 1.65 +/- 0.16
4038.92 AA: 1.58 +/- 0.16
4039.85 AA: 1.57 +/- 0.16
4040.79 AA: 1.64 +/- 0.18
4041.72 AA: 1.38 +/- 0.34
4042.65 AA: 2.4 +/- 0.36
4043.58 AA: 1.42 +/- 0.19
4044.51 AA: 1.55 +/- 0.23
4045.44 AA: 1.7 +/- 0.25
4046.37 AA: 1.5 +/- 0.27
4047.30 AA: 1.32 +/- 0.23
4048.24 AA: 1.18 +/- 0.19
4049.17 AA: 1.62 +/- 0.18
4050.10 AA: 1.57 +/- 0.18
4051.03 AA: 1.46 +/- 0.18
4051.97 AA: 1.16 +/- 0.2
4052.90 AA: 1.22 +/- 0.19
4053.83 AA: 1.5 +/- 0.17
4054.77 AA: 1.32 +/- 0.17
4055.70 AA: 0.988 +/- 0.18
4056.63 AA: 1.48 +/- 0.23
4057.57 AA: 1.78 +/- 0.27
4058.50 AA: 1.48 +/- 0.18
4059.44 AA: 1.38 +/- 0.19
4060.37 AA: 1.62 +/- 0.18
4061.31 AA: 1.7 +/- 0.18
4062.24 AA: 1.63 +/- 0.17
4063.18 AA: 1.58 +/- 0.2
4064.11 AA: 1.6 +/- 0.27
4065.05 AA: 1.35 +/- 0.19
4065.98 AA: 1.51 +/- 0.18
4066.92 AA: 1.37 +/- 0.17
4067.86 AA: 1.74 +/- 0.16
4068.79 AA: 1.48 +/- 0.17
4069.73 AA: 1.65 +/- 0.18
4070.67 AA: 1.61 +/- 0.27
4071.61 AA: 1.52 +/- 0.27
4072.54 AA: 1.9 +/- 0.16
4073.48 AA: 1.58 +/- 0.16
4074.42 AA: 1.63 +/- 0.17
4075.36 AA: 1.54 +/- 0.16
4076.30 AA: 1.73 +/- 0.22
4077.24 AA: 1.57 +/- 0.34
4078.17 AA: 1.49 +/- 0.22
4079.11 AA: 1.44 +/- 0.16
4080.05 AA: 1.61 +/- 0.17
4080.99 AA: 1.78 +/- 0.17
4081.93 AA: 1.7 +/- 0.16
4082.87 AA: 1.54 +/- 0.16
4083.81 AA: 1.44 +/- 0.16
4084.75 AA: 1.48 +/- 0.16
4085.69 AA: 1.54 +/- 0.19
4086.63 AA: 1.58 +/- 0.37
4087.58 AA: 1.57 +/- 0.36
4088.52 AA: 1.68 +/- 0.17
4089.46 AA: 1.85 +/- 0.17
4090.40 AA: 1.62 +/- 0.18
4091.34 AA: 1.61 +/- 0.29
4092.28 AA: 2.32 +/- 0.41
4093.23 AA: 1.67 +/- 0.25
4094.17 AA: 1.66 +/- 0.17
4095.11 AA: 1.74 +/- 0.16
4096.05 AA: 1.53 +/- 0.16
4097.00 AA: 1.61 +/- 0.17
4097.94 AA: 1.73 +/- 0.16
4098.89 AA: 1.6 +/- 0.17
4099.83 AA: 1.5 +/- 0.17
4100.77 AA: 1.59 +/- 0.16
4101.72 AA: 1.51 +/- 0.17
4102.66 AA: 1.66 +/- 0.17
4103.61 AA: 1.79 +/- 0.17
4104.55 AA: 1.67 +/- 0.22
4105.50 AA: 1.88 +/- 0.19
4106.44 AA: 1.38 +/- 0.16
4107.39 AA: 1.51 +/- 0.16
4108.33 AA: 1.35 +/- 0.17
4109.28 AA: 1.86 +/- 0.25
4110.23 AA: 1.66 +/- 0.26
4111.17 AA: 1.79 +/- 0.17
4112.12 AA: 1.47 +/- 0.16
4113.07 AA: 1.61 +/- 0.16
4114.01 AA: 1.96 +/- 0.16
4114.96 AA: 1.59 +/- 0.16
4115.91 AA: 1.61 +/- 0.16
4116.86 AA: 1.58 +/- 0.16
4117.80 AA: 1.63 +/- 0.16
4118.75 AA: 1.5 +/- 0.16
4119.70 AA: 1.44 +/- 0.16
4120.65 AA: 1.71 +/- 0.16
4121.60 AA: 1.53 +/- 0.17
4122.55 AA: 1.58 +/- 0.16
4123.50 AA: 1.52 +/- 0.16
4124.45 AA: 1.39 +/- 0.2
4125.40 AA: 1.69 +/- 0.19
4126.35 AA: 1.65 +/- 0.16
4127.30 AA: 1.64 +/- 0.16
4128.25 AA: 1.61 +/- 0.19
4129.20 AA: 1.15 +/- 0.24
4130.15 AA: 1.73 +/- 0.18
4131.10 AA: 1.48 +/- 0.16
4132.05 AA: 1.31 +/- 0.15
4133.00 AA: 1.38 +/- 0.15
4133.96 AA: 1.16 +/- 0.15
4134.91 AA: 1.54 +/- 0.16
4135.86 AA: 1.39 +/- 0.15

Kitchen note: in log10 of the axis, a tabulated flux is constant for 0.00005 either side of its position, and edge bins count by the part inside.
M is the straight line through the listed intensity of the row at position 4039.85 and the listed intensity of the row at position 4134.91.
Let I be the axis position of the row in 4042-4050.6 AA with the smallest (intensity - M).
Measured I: 4048.24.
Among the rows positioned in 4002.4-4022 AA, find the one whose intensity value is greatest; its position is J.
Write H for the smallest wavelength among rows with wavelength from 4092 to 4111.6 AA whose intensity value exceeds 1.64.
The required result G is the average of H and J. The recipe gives 4052.6 AA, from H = 4092.28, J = 4012.97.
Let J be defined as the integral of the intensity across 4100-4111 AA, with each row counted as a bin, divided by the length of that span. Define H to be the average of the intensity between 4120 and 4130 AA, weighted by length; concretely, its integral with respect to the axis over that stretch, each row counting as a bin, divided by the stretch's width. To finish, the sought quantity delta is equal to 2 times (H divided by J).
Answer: 1.91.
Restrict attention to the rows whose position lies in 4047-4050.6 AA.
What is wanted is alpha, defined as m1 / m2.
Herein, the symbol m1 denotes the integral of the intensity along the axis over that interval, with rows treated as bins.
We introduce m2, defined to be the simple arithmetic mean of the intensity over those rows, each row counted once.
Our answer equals 3.61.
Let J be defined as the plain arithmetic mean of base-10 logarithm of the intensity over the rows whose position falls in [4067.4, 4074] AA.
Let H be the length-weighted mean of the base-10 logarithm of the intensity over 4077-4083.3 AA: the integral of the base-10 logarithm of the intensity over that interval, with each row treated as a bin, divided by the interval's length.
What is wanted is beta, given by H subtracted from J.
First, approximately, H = 0.201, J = 0.21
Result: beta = 0.013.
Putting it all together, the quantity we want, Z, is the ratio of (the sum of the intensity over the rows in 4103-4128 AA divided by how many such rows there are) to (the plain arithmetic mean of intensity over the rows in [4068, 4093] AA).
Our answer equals 0.99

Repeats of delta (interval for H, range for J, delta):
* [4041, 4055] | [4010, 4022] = 1.94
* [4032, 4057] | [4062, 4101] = 1.82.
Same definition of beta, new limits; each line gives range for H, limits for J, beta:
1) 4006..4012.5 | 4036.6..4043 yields 0.073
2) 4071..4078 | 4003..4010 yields -0.076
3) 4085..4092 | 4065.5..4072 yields -0.025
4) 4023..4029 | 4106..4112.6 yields 0.039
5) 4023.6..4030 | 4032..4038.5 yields -0.014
